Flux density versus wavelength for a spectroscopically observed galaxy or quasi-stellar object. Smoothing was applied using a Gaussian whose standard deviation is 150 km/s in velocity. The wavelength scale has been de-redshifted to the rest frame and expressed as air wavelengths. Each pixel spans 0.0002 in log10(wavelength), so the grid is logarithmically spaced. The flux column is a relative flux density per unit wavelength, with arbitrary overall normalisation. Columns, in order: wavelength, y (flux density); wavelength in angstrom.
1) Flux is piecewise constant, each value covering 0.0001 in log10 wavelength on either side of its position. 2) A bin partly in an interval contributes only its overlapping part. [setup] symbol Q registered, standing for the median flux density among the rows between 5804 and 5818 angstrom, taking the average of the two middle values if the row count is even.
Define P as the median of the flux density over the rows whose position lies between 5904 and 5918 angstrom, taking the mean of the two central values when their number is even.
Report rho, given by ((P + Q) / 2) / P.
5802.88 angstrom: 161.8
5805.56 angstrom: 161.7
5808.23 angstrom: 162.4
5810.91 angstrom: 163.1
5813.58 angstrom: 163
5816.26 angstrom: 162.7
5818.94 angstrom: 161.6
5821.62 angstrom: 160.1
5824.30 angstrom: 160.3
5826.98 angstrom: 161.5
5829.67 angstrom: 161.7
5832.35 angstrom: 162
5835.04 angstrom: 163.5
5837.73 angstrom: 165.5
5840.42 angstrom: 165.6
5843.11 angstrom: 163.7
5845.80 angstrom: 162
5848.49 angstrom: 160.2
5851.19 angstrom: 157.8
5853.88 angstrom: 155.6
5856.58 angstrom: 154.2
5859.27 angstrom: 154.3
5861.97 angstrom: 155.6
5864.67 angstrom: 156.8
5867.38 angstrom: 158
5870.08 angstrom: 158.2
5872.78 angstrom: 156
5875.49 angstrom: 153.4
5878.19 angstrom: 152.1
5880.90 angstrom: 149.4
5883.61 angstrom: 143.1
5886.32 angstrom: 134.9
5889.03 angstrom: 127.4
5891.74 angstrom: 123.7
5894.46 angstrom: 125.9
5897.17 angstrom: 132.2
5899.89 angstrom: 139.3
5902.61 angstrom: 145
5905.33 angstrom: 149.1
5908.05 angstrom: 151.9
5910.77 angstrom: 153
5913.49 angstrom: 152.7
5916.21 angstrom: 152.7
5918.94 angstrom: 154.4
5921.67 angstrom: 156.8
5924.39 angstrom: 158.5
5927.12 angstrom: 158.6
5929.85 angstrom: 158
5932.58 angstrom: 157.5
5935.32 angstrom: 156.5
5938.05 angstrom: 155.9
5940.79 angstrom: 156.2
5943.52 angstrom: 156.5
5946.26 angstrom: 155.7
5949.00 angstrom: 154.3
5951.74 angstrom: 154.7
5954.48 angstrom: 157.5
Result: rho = 1.03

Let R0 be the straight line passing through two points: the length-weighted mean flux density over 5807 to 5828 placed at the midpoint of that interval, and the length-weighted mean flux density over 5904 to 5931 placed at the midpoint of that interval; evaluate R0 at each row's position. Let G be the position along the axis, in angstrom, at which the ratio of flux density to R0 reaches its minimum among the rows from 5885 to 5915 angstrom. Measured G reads 5891.74 angstrom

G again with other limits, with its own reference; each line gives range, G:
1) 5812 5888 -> 5886.32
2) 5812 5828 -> 5821.62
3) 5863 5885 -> 5883.61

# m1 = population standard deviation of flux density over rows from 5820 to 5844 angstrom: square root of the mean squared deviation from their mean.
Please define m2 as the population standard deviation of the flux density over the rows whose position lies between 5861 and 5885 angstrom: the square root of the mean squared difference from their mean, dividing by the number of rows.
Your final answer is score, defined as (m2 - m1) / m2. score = 0.6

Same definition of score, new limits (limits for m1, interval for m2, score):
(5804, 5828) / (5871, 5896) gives 0.9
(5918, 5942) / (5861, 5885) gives 0.7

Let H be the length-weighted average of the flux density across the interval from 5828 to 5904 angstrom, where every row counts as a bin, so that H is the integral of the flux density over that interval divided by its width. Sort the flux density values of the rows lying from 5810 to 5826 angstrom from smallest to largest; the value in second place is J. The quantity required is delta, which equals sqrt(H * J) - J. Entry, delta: -5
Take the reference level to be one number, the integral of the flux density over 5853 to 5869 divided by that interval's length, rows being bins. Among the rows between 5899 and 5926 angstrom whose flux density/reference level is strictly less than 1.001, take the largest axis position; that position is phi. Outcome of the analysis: 5918.94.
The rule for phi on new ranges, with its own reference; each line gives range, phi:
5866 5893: 5891.74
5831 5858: 5856.58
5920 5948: 5946.26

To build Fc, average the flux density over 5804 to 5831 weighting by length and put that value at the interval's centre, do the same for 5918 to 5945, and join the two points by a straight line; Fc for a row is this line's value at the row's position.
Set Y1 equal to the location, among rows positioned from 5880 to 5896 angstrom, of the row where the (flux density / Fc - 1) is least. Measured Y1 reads 5891.74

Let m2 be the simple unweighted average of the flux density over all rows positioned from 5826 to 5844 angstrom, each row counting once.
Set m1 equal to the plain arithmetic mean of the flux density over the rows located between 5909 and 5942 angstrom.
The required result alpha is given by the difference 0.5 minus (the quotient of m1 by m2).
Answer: -0.454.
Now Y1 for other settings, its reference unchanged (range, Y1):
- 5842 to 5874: 5856.58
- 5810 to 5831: 5821.62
